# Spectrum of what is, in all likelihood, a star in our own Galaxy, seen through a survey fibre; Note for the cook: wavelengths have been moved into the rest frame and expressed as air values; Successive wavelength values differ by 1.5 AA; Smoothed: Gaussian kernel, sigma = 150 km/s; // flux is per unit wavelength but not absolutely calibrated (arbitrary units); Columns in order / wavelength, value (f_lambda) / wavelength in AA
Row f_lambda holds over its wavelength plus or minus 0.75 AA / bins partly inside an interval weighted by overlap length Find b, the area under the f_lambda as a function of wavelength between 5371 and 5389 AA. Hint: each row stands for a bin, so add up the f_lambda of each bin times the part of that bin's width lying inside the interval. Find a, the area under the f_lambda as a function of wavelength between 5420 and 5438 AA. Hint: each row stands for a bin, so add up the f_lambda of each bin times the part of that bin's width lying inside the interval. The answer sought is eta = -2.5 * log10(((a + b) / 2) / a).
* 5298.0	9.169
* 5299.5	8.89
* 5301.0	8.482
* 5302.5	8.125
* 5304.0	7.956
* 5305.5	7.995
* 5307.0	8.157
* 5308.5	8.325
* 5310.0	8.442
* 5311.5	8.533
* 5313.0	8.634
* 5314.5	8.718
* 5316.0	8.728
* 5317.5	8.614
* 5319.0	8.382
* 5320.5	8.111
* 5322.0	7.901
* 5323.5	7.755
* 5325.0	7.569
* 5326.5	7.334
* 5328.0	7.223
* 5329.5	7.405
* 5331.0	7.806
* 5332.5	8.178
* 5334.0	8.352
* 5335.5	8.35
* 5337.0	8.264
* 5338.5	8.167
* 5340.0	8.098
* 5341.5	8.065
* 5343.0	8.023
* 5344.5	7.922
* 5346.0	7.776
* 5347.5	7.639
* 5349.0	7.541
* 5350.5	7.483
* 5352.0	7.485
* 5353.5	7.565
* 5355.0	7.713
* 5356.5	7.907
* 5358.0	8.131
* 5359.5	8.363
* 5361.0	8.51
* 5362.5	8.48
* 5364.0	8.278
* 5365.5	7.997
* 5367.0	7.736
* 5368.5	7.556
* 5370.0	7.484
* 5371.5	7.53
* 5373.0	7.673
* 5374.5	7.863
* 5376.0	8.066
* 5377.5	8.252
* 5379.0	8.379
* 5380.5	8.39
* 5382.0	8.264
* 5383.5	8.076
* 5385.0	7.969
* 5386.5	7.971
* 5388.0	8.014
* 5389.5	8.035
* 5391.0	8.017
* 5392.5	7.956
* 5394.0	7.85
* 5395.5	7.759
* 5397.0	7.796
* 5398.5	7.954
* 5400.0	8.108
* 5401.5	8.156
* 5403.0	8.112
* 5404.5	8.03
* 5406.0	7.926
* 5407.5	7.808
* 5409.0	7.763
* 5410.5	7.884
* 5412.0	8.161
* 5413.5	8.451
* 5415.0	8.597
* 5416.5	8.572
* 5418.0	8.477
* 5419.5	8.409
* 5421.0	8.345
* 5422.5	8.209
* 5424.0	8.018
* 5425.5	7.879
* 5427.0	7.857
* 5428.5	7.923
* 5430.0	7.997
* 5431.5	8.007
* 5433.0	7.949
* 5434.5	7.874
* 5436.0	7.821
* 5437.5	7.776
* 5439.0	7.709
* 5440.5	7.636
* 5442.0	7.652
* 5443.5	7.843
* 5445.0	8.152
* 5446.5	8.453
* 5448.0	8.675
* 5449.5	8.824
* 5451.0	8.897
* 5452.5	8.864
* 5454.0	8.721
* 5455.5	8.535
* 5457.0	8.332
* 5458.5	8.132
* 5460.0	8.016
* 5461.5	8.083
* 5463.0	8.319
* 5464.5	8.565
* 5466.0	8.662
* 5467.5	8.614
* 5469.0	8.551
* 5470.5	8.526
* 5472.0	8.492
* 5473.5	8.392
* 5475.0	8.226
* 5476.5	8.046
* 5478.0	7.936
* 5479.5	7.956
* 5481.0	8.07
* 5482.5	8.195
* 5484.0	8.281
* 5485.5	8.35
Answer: -0.004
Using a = 144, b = 145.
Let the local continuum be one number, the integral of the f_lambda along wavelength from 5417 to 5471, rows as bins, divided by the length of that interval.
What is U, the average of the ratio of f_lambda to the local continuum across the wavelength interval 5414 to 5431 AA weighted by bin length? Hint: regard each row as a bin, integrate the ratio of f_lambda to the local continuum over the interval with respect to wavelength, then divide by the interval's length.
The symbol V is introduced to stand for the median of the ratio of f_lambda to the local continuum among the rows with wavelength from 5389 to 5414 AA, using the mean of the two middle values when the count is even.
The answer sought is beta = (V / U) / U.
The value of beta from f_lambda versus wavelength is 0.97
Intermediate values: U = 1.00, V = 0.967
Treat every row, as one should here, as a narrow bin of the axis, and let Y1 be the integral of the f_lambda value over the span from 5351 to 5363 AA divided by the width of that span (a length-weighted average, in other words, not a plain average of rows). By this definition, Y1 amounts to 8.00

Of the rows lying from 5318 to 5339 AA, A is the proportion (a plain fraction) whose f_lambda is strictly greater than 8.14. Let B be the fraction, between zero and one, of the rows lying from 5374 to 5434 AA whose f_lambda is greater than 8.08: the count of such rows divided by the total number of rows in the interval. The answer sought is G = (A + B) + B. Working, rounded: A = 0.4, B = 0.375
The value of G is 1.18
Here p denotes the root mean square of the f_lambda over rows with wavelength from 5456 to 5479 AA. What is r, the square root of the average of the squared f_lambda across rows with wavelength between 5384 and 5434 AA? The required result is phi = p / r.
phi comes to 1.033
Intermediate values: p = 8.33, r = 8.06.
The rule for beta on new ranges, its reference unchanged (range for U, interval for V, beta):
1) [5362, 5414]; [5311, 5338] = 1.06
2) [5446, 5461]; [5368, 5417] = 0.90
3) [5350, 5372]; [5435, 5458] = 1.10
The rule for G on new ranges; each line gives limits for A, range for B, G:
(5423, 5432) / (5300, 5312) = 1.50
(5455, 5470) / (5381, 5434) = 1.39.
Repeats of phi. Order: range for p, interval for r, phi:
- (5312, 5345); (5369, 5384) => 1.010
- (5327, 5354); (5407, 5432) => 0.965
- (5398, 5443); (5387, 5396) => 1.013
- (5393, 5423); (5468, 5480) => 0.982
